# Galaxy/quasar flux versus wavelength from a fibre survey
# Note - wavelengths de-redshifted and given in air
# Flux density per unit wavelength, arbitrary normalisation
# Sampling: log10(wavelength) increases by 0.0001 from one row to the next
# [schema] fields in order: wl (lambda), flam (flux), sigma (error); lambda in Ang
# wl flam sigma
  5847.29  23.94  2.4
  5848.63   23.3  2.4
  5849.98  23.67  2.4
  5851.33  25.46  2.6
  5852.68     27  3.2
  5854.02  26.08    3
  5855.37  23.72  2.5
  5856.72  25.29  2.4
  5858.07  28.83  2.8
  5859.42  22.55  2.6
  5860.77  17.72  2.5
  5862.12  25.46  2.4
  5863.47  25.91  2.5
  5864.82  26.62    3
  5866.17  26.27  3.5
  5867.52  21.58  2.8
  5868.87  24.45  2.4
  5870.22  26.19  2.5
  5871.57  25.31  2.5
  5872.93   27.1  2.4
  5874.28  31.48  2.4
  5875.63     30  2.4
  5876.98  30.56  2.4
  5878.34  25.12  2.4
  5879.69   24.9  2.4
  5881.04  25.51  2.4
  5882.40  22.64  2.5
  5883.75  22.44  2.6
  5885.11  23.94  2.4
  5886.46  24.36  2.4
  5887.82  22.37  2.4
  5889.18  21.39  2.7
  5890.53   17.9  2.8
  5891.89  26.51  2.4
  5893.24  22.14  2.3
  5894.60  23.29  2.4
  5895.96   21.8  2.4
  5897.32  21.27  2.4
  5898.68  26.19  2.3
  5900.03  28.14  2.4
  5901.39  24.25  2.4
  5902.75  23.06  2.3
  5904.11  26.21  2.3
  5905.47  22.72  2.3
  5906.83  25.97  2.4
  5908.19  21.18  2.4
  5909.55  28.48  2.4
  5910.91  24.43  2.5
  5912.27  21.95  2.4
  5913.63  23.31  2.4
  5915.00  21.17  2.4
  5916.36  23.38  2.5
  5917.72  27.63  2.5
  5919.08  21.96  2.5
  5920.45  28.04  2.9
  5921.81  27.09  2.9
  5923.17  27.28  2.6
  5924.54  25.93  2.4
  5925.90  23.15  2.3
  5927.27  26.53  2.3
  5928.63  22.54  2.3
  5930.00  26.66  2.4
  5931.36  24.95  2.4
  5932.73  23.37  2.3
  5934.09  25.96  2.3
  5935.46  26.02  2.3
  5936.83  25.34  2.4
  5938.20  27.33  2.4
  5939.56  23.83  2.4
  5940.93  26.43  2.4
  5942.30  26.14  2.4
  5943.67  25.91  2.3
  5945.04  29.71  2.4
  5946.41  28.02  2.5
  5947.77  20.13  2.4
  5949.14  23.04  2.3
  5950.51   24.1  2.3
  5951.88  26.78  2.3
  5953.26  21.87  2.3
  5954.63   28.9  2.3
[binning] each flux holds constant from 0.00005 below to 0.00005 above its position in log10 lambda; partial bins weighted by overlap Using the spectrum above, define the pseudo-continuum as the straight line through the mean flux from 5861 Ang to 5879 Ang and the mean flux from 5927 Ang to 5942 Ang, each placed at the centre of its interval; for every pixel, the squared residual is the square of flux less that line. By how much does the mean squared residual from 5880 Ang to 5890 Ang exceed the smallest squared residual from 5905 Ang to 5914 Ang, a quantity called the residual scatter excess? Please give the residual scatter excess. 11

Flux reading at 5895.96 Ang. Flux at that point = 21.8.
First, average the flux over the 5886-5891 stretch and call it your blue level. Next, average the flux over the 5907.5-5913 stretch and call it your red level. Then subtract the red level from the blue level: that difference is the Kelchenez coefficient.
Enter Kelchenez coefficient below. -2.5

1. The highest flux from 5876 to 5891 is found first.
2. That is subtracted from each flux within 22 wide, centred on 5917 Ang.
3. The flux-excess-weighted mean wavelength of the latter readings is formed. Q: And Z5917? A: 5916.3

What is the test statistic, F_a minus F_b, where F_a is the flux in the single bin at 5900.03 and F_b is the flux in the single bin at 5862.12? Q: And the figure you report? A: 2.7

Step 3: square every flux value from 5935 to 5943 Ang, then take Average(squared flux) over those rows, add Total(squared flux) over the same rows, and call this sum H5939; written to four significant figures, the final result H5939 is 4685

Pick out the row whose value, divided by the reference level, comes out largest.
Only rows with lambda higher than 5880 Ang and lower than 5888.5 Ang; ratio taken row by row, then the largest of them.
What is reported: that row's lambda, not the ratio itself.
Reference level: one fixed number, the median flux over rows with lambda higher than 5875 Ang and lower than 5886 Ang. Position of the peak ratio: 5881.04 Ang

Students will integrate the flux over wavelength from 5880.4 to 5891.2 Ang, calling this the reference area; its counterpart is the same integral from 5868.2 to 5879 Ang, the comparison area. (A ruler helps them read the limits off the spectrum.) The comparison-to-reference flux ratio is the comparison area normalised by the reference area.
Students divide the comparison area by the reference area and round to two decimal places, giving 1.22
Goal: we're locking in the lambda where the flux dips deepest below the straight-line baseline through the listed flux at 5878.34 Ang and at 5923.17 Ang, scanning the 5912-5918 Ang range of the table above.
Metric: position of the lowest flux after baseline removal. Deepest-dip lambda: 5915.00 Ang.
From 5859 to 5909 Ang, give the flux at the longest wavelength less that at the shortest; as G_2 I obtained -1.4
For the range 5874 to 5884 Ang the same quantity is -9.0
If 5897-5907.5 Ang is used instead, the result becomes 4.7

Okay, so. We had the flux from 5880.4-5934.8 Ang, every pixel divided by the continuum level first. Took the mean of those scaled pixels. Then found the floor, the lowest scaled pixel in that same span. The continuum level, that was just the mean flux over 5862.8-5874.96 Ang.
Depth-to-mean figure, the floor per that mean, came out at 0.74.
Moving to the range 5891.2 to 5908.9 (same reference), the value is 0.88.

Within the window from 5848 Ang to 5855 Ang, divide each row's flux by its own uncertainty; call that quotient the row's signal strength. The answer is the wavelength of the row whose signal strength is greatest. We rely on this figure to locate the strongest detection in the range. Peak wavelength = 5849.98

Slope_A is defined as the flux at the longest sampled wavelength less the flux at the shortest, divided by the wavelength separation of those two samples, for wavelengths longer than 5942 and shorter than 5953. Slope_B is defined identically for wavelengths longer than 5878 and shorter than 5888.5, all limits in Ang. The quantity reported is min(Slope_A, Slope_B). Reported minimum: -0.29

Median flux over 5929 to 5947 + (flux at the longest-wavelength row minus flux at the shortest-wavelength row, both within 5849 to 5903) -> 25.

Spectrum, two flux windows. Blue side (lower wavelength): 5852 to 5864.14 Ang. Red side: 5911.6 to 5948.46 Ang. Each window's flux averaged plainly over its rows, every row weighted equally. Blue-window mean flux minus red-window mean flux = -0.45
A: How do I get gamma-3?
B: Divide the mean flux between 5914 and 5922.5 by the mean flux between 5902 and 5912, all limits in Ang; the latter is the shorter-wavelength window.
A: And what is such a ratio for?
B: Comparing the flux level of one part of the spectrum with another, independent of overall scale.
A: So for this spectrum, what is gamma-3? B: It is 1.01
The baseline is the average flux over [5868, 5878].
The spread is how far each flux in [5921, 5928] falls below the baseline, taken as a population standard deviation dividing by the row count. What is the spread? 1.5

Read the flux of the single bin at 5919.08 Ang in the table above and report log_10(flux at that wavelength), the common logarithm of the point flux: 1.34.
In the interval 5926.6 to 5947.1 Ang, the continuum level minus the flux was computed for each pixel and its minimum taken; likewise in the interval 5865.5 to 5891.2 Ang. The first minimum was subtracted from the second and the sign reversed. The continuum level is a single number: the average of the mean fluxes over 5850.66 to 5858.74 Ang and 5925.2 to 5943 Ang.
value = 1.8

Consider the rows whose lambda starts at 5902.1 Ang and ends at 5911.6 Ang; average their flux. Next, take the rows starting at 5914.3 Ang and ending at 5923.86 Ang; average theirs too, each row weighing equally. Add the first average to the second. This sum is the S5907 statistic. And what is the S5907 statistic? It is 49.8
